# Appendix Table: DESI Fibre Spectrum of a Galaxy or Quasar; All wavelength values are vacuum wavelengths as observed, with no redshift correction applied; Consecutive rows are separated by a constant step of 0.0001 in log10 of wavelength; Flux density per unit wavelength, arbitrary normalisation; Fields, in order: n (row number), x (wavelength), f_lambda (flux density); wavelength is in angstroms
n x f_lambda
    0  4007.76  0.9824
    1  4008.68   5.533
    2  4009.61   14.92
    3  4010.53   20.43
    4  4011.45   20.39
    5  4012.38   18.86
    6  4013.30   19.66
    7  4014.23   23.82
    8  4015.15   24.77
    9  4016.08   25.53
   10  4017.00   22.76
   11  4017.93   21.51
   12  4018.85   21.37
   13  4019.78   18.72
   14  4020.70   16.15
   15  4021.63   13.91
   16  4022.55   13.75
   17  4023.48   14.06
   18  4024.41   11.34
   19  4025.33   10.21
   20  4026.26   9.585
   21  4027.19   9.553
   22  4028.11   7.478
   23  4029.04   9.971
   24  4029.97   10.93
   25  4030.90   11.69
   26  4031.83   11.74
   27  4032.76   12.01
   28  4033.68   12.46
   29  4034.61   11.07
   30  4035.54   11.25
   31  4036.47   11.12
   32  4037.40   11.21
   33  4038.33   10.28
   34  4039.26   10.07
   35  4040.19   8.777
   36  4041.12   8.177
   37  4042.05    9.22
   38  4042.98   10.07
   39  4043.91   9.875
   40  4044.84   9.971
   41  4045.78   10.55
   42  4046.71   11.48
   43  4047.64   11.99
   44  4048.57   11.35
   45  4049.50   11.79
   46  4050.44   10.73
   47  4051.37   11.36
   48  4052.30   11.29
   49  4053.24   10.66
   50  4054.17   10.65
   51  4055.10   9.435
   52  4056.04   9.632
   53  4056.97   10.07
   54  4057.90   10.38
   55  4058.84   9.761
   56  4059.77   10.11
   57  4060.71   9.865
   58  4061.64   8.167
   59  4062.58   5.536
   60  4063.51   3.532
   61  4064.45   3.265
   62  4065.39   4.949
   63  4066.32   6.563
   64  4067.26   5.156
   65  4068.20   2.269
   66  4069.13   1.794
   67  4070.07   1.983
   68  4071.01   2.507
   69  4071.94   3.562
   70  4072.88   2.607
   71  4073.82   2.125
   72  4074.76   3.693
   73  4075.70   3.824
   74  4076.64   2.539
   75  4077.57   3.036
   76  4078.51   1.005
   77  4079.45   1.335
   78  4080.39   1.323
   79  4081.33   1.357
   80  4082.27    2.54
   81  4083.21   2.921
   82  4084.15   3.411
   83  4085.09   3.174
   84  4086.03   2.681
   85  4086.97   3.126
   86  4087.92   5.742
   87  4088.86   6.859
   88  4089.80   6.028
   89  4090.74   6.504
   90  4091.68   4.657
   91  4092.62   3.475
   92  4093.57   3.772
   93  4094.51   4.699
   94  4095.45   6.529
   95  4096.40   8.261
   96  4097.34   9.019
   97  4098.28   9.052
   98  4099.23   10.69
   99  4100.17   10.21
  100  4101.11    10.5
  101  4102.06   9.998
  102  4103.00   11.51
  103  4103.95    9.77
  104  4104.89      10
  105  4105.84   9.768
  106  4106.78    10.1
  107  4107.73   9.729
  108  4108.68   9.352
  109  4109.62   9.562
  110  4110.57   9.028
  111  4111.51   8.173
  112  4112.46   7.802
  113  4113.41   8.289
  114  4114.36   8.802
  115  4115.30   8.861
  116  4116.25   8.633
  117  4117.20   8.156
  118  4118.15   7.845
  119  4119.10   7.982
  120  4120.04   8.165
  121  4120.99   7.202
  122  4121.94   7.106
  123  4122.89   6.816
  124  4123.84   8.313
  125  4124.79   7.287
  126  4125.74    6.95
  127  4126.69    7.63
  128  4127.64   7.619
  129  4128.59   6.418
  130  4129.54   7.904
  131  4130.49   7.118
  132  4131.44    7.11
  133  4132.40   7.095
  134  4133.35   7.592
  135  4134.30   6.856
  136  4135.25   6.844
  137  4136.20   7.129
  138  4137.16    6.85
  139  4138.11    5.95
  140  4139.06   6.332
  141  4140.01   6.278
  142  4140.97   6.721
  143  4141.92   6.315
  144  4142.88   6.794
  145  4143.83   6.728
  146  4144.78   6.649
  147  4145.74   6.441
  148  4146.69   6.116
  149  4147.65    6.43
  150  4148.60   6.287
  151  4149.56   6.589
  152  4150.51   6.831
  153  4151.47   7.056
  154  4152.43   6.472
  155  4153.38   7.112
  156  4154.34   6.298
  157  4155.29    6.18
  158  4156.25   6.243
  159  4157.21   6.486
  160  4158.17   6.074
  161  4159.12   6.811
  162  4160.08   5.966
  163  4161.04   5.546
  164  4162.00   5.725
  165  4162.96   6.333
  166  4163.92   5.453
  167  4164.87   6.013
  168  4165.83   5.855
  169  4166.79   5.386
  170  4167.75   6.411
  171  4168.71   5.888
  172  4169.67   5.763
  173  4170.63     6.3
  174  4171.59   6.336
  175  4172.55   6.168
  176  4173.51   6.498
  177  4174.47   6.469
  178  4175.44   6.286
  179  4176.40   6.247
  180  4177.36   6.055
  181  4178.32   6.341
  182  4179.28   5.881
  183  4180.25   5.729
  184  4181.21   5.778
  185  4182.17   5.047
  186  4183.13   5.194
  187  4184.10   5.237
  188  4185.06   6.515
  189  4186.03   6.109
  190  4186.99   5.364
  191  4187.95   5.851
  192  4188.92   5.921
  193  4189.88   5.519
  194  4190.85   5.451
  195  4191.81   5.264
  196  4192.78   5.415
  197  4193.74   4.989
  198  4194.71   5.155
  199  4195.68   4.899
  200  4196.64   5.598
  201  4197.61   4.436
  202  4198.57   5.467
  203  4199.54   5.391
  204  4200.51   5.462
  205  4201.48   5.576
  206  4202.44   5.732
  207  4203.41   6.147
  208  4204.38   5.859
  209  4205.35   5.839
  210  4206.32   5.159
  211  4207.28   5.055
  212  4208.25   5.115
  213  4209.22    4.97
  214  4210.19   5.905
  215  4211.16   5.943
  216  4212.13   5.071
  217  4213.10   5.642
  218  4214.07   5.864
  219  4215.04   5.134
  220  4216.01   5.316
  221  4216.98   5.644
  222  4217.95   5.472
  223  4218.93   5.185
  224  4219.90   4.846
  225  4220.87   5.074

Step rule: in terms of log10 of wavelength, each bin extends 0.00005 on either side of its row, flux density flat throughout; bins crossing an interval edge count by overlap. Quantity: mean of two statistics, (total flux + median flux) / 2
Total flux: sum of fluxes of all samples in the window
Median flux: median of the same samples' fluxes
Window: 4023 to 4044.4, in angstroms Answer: 126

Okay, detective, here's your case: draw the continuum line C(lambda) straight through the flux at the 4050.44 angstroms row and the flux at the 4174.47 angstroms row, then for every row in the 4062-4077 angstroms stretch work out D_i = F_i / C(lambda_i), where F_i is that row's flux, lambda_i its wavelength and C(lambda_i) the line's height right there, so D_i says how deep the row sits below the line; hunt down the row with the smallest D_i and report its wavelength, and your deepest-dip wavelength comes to 4069.13 angstroms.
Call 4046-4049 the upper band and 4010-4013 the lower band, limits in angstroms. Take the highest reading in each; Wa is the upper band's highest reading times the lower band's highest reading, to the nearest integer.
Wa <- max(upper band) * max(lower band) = 245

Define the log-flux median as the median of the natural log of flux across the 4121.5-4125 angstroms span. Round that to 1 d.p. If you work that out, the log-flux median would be 2.0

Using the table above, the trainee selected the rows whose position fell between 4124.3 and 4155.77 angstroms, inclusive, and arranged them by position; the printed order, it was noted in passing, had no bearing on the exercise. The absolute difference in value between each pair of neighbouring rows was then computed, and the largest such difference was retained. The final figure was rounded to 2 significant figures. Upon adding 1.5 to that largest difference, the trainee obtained 3.0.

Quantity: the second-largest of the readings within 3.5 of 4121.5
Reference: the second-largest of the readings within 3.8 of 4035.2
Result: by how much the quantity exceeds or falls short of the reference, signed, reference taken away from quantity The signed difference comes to -4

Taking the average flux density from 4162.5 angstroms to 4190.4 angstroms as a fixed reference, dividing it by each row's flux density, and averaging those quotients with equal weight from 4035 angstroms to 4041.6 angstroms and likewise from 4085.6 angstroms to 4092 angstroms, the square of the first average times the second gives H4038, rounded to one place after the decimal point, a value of 0.5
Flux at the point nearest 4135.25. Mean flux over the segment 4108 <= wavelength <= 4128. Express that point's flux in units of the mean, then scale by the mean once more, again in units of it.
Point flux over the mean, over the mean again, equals 0.10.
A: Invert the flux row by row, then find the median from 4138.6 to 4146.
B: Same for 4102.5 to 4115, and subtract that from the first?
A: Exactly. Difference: 0.048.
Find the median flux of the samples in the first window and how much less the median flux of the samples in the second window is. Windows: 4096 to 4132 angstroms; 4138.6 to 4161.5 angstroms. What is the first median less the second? 1.9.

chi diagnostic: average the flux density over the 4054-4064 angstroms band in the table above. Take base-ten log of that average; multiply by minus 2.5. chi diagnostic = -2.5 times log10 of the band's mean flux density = -2.36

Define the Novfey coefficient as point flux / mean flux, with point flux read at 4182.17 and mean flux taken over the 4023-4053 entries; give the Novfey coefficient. 0.5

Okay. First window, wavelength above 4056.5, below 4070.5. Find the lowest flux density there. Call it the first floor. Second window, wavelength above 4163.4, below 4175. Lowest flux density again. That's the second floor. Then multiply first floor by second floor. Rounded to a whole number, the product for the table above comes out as 10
